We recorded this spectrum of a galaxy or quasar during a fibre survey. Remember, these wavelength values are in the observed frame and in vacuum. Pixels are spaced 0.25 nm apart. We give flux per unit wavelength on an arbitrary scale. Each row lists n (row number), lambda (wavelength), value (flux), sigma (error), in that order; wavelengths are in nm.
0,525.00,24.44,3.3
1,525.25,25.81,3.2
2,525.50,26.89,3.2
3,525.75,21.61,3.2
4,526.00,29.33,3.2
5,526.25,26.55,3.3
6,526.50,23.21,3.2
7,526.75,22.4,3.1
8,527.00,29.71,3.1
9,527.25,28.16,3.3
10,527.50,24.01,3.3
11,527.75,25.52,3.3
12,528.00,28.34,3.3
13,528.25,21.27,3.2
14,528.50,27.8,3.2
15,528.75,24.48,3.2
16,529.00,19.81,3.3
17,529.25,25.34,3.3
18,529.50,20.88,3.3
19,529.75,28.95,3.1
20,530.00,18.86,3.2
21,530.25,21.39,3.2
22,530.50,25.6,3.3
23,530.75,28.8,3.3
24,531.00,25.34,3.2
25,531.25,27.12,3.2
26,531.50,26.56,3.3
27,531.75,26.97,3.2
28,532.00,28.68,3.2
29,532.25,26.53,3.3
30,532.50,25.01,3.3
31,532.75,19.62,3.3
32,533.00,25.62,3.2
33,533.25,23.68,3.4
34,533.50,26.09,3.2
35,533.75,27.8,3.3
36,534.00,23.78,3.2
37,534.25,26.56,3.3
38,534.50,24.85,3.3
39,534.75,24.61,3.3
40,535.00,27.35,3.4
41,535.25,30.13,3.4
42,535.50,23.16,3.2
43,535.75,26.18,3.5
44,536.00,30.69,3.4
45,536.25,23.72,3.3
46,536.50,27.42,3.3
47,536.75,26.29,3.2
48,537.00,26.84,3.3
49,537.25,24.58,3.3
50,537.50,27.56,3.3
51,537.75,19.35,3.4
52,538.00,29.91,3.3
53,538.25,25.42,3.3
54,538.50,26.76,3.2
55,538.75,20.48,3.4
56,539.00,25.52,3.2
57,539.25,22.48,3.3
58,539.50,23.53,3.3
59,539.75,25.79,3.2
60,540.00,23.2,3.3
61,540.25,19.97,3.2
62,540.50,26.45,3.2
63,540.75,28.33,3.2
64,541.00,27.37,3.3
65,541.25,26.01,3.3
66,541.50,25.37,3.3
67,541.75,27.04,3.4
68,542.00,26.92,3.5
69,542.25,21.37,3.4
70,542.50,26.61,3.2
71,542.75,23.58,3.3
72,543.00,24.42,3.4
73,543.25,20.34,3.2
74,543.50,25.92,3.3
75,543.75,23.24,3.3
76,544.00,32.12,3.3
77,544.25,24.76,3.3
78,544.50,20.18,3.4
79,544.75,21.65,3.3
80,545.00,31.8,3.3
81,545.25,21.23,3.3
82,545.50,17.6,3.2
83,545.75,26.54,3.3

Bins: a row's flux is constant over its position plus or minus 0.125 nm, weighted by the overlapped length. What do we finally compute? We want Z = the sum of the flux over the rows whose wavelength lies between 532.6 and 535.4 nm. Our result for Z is 280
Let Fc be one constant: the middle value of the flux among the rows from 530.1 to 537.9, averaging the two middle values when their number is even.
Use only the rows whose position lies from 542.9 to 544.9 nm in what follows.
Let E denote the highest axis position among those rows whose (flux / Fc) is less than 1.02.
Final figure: 544.75 nm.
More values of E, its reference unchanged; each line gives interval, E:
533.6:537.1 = 536.75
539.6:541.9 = 541.50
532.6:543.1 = 543.00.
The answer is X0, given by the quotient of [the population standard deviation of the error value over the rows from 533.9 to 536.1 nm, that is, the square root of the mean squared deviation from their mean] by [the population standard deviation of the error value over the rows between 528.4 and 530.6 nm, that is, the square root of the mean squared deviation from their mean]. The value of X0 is 1.41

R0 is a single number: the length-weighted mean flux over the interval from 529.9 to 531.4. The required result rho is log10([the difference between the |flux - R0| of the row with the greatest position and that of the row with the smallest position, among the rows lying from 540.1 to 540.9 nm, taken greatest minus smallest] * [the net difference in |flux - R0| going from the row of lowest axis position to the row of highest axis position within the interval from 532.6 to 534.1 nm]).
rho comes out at 0.6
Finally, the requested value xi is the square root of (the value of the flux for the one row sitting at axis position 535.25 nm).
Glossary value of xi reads 5.49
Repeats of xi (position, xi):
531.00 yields 5.03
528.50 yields 5.27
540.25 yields 4.47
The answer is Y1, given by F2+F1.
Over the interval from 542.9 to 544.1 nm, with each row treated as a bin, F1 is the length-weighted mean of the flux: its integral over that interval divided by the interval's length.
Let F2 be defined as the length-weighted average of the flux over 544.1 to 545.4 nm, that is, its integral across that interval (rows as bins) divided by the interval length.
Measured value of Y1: 49.0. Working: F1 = 25.1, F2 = 24.0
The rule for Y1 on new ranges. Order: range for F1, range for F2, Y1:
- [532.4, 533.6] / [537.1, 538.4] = 49.4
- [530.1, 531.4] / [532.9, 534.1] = 51.0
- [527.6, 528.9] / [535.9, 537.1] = 52.3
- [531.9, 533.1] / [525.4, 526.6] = 50.5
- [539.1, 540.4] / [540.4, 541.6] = 49.8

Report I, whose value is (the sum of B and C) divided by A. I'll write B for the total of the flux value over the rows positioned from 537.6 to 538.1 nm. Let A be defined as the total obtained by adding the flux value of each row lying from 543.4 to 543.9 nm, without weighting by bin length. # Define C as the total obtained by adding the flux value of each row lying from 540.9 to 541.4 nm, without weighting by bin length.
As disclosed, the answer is 2.09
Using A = 49.2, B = 49.3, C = 53.4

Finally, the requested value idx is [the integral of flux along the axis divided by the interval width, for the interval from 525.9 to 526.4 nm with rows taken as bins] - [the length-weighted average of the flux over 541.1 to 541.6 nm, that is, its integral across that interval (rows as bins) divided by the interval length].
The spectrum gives 1.8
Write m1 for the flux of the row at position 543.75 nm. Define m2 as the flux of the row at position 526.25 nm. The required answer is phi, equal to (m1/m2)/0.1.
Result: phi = 8.8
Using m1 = 23.24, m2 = 26.55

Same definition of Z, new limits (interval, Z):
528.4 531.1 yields 267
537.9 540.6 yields 270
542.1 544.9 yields 264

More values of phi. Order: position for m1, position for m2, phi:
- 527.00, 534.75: 12.1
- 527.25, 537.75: 14.6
